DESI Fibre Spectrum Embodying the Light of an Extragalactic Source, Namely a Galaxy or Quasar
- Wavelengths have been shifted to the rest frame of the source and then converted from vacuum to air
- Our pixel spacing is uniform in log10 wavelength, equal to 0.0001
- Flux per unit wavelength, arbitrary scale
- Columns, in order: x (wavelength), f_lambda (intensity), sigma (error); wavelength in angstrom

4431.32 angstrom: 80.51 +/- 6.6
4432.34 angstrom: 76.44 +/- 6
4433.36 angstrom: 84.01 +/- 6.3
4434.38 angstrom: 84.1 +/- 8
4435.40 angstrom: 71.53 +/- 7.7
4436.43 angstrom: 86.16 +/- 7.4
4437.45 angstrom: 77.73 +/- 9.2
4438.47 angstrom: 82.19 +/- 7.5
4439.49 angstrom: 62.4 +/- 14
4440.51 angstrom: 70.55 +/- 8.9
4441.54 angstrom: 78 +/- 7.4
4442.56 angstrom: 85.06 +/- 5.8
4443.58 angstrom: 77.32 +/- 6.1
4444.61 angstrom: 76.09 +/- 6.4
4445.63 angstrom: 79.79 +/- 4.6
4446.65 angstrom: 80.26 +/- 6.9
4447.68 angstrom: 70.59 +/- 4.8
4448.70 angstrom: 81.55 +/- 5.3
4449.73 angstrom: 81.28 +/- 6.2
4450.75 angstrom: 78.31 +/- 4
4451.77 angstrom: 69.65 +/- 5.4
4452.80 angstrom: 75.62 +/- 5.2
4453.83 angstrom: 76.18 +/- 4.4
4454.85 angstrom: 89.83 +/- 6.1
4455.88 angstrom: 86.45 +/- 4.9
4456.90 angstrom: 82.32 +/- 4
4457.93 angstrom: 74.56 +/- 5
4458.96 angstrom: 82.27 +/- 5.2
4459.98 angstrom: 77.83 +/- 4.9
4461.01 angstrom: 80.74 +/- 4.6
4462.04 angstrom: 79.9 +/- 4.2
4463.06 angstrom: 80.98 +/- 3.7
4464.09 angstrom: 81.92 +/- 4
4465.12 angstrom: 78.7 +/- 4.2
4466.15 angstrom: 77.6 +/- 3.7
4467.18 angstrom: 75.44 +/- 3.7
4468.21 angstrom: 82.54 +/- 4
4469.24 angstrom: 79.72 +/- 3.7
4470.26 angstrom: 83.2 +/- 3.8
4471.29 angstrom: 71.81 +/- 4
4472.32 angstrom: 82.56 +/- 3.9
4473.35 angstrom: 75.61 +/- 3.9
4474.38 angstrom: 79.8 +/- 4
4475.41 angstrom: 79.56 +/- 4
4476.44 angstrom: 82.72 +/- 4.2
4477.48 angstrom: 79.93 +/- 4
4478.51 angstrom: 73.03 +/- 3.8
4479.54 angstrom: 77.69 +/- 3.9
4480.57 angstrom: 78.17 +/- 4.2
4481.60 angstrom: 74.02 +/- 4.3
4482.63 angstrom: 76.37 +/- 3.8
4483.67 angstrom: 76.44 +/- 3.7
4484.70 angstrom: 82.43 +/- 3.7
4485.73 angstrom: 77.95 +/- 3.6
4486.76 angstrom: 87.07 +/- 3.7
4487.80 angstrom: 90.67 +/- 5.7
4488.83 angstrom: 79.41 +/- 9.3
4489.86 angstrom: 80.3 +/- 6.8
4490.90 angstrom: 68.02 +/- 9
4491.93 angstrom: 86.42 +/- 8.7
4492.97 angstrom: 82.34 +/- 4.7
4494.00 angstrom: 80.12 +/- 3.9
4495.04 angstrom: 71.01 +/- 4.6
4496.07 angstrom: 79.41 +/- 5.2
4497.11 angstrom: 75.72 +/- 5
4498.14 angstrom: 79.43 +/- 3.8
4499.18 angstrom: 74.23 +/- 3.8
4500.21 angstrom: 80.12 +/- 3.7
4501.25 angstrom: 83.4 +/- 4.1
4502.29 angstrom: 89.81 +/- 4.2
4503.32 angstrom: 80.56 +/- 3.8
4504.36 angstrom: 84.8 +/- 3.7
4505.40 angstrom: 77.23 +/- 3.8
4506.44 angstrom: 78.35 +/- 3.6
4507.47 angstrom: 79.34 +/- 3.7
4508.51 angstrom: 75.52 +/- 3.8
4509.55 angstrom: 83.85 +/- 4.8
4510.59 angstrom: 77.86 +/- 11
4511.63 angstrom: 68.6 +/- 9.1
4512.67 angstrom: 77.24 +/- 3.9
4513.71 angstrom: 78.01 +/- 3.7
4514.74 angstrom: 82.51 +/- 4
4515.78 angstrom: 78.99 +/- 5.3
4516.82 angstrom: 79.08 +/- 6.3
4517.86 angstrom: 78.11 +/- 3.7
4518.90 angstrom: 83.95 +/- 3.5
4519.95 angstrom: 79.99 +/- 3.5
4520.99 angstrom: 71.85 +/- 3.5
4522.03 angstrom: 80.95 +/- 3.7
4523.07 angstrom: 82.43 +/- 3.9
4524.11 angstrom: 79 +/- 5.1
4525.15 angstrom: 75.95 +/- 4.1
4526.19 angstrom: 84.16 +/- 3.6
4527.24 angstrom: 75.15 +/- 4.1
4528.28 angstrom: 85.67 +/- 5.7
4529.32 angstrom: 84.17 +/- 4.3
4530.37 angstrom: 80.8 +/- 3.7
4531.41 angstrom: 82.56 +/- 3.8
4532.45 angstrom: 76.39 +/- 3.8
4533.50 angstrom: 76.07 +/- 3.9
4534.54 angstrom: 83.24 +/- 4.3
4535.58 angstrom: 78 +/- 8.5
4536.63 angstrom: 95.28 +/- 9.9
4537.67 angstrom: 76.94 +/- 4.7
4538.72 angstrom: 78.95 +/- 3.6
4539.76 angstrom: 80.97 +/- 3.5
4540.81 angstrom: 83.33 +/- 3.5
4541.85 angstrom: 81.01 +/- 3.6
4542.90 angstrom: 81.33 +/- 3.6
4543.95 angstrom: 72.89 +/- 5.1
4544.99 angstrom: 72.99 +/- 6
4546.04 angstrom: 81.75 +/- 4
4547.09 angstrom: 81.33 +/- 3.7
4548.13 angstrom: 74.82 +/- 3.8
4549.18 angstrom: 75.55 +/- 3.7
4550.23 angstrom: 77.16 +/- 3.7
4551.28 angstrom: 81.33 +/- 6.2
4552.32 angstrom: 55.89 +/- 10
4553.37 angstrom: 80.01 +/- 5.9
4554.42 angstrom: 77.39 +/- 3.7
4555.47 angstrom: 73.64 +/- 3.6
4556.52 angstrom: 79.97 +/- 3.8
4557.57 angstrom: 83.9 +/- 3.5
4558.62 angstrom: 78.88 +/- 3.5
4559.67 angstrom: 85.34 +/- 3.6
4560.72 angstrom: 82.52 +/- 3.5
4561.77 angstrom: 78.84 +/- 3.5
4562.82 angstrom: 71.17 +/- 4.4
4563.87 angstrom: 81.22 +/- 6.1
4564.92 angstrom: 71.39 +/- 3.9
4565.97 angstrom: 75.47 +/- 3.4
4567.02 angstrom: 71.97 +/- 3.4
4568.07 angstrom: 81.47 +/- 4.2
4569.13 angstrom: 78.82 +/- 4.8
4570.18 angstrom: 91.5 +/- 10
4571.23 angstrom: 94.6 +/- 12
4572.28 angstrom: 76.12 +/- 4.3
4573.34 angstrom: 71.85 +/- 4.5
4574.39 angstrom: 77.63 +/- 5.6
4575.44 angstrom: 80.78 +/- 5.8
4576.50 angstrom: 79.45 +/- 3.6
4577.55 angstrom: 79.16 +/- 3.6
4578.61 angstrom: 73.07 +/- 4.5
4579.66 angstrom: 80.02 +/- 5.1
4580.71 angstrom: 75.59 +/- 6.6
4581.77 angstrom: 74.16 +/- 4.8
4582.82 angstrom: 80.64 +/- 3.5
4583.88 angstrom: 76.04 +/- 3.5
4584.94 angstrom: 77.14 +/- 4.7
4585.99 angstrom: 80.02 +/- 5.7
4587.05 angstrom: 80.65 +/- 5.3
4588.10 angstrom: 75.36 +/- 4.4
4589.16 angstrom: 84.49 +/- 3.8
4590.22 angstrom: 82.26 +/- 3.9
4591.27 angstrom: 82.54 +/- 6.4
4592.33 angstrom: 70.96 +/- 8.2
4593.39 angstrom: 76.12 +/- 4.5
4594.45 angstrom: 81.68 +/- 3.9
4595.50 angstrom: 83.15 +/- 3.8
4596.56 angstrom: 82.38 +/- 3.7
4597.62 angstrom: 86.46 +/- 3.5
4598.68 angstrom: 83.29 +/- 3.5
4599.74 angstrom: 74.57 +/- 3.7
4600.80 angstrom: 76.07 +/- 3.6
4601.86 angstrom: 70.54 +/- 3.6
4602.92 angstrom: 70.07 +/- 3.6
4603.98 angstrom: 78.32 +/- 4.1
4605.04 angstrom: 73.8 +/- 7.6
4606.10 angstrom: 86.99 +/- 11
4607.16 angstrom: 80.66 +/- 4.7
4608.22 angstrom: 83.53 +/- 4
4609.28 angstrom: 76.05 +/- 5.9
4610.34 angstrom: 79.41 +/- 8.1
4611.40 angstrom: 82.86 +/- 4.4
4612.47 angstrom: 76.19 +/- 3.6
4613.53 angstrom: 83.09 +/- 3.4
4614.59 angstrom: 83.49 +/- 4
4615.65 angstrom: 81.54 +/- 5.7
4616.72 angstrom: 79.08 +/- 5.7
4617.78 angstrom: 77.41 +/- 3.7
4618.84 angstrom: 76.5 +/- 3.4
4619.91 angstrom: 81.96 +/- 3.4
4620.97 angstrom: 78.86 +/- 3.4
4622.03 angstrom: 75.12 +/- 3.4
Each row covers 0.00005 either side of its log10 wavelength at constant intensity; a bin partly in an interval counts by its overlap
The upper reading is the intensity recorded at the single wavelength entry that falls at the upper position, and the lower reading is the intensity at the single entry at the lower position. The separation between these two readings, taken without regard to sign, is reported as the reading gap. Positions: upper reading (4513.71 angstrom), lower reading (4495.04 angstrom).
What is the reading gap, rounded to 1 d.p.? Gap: 7.0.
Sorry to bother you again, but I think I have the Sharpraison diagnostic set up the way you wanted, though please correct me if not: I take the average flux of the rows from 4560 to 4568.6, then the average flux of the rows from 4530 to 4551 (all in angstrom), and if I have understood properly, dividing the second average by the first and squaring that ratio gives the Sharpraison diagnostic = 1.07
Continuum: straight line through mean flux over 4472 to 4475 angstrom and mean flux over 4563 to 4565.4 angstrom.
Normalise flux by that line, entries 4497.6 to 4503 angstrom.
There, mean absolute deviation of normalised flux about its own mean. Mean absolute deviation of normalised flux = 0.054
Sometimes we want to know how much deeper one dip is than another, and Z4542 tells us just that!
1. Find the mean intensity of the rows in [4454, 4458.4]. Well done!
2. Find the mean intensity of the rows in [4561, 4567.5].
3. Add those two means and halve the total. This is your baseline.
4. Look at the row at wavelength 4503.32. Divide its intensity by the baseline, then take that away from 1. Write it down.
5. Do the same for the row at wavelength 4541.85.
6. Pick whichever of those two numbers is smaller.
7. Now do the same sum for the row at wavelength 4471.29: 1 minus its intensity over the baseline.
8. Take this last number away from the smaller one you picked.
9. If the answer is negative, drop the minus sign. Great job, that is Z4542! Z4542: 0.116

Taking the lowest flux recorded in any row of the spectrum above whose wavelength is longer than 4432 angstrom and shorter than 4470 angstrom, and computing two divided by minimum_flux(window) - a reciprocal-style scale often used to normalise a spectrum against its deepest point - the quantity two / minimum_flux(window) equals 0.0321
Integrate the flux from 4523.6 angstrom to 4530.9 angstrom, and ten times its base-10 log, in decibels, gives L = 27.7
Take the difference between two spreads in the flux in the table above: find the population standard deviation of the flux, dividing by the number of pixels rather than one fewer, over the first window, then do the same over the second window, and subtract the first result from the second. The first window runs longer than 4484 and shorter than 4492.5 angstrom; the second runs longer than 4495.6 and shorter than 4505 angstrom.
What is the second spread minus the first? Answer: -2.1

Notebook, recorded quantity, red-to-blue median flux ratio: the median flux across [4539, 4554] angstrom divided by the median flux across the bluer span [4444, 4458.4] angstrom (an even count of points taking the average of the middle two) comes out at 1.018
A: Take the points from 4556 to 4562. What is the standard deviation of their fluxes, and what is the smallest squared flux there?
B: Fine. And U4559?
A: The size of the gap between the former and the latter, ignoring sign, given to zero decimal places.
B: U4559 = 6213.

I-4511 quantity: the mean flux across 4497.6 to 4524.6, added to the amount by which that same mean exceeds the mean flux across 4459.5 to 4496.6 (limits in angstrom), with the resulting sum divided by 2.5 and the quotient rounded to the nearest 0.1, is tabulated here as 31.9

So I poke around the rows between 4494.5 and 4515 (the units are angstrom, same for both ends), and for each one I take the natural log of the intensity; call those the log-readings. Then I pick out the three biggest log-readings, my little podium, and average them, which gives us 4.456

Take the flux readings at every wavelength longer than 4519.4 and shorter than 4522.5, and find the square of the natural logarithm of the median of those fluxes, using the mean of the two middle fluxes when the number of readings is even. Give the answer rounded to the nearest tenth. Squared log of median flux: 19.2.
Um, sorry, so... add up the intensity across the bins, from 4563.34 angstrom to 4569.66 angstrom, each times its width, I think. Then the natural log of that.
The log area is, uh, 6.18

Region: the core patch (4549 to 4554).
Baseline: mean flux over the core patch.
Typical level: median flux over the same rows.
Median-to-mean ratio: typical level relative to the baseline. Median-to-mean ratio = 1.043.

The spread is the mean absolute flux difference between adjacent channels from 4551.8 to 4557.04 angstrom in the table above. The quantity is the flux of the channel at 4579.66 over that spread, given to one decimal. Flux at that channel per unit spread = 8.7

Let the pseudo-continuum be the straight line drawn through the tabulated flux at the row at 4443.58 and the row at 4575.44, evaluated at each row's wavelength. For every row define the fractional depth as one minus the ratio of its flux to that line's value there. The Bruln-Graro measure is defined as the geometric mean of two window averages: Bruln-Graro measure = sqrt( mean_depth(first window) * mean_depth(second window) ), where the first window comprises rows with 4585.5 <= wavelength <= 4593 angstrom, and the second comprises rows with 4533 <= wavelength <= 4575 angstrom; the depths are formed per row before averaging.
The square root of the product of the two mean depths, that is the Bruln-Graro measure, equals 0.019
